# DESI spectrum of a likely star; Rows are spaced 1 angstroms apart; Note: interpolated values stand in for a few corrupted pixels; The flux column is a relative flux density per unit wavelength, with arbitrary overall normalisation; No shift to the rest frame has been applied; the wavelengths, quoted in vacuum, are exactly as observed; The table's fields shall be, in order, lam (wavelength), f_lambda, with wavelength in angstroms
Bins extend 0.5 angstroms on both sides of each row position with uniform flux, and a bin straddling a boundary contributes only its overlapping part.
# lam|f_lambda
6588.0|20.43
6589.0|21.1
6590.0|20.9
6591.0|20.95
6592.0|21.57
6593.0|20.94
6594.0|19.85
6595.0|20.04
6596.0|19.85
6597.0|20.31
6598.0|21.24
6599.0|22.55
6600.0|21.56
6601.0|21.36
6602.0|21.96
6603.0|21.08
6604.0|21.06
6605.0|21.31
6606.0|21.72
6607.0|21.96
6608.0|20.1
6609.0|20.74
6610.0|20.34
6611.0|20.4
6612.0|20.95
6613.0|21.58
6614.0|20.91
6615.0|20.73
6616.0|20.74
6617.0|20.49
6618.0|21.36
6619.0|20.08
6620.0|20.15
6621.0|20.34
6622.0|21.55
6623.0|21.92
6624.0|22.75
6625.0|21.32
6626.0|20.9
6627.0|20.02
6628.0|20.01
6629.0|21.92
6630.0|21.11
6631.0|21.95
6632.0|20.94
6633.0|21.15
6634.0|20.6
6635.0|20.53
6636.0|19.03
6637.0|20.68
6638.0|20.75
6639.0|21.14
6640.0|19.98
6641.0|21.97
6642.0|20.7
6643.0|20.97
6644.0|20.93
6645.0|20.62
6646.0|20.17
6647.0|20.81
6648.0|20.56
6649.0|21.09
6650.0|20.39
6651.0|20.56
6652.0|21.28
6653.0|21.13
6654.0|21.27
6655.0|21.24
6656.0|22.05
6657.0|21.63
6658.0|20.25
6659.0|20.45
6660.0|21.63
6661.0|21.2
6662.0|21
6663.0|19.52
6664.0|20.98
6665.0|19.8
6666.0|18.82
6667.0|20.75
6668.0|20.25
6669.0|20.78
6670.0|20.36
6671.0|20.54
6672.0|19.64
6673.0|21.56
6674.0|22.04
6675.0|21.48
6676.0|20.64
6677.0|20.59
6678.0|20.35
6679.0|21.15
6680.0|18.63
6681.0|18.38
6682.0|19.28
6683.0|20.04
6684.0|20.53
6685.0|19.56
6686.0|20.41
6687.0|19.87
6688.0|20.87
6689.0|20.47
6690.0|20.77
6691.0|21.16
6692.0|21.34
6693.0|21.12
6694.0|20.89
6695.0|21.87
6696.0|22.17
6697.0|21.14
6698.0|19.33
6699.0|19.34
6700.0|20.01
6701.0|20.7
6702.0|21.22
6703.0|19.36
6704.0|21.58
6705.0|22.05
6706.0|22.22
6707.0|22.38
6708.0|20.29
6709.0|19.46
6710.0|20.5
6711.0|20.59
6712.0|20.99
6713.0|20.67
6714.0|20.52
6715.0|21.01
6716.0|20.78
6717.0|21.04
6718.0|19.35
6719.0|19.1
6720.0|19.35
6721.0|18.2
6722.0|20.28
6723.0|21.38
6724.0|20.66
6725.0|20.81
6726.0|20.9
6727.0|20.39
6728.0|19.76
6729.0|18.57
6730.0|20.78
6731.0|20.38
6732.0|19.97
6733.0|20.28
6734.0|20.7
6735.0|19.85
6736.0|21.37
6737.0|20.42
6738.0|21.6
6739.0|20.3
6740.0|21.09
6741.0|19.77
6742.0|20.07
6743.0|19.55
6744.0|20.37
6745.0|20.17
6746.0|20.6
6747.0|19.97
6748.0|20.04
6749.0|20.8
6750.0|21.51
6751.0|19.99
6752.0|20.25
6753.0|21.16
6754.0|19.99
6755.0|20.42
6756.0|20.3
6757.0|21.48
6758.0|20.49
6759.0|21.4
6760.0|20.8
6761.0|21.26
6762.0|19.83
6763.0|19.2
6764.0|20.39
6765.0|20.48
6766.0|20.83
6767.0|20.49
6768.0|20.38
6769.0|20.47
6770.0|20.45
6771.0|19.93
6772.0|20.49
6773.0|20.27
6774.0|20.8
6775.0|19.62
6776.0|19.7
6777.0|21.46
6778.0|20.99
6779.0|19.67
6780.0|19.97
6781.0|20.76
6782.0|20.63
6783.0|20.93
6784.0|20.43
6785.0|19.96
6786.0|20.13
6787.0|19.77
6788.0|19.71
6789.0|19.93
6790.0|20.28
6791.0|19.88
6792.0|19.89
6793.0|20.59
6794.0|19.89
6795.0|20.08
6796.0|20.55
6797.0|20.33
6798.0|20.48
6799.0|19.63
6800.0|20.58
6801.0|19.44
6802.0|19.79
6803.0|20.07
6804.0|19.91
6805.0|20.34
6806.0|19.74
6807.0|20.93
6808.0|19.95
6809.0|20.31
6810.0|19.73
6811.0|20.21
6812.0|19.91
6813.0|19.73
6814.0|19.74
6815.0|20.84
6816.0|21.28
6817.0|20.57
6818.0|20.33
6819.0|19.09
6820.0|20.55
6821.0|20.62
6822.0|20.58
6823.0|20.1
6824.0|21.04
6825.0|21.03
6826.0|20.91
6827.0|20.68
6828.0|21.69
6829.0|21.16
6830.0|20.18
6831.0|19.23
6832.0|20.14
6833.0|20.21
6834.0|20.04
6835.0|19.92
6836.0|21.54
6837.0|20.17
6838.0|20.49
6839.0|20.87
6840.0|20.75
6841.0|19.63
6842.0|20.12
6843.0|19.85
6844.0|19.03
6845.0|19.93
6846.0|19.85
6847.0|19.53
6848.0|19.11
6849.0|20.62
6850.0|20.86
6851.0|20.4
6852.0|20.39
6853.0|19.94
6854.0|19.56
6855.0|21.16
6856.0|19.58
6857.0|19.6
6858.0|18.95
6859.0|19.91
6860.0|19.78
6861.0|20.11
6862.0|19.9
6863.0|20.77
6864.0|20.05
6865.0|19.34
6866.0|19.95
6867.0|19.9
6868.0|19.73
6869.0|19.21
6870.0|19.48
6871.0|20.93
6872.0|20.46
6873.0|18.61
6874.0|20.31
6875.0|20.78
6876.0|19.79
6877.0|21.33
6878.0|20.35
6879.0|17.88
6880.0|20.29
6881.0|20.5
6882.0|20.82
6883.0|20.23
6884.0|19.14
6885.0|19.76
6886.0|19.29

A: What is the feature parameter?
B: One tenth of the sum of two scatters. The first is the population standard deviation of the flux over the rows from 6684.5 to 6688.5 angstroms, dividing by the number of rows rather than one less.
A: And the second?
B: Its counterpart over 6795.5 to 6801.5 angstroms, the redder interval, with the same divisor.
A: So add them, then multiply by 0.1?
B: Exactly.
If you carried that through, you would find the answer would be 0.096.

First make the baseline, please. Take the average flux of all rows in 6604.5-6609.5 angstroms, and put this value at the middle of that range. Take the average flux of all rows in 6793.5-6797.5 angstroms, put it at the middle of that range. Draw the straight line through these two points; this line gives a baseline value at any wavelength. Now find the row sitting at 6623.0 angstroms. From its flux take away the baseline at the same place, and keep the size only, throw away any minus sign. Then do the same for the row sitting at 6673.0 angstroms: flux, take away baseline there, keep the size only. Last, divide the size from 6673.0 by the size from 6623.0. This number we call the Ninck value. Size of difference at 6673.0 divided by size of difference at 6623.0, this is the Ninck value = 0.9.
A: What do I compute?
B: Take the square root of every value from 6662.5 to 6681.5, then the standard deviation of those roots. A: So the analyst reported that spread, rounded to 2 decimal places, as 0.11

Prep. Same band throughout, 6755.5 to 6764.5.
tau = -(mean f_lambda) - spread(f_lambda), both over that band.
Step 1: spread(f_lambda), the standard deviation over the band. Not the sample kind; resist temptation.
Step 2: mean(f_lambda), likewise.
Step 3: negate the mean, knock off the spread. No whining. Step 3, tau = -21.3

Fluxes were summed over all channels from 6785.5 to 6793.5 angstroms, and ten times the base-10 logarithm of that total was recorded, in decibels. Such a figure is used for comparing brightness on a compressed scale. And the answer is 22.0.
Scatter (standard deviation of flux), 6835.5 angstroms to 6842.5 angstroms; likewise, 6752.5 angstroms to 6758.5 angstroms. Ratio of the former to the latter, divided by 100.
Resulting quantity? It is 0.011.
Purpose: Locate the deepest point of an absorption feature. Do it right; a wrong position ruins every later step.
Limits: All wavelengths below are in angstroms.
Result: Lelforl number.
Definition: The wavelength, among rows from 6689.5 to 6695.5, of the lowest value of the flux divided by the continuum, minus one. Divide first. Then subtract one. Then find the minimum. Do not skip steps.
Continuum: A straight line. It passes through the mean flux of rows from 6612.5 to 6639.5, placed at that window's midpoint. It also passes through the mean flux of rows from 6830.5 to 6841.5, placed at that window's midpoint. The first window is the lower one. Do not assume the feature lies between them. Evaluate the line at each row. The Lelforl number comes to 6690.0 angstroms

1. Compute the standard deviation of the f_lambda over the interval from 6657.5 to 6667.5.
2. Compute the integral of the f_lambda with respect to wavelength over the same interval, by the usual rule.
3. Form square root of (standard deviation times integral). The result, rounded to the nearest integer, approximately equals 13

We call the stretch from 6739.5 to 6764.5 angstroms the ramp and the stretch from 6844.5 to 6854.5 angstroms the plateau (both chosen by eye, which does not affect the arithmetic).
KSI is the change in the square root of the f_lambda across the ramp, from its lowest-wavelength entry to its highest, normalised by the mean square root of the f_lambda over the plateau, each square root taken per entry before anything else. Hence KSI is -0.02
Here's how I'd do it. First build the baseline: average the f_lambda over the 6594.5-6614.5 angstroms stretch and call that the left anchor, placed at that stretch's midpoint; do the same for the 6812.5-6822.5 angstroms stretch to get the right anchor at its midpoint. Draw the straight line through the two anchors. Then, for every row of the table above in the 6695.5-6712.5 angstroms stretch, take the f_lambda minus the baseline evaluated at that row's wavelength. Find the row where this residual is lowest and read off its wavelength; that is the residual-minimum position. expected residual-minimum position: 6698.0 angstroms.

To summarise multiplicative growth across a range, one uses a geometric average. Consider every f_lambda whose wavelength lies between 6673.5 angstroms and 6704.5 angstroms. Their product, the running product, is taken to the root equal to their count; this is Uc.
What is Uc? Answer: 20.5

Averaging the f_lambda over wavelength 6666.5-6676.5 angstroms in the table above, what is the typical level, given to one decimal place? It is 20.8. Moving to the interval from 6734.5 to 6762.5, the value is 20.5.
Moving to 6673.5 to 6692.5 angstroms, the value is 20.4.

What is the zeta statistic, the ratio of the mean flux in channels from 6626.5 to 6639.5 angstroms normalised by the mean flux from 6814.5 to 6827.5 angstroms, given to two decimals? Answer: 1.01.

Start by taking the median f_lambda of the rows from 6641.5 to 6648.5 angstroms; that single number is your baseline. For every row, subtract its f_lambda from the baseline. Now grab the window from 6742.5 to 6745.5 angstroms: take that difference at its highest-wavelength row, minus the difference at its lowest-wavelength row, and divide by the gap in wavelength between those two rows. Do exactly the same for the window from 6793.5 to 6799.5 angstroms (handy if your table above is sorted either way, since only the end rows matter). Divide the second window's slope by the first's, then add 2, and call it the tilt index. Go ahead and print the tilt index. 1.8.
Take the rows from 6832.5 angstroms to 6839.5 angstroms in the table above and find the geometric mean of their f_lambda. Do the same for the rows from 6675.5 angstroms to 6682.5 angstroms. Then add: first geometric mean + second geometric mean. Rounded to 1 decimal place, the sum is 40.3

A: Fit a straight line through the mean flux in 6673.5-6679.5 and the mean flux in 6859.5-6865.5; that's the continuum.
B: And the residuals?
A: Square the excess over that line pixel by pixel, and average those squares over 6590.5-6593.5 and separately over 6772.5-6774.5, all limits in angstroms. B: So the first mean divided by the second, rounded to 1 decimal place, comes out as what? 3.0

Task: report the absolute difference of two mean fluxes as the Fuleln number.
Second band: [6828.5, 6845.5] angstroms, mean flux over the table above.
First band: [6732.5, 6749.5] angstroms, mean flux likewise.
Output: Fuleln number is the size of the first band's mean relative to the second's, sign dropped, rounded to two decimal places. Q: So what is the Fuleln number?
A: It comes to 0.22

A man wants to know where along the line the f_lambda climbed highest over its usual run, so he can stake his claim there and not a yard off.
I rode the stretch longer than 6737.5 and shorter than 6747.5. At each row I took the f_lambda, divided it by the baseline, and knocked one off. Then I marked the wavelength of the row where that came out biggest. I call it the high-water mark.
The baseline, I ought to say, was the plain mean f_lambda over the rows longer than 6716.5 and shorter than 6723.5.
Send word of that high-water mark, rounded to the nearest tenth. 6738.0 angstroms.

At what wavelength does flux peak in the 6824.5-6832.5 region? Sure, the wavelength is 6828.0 angstroms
